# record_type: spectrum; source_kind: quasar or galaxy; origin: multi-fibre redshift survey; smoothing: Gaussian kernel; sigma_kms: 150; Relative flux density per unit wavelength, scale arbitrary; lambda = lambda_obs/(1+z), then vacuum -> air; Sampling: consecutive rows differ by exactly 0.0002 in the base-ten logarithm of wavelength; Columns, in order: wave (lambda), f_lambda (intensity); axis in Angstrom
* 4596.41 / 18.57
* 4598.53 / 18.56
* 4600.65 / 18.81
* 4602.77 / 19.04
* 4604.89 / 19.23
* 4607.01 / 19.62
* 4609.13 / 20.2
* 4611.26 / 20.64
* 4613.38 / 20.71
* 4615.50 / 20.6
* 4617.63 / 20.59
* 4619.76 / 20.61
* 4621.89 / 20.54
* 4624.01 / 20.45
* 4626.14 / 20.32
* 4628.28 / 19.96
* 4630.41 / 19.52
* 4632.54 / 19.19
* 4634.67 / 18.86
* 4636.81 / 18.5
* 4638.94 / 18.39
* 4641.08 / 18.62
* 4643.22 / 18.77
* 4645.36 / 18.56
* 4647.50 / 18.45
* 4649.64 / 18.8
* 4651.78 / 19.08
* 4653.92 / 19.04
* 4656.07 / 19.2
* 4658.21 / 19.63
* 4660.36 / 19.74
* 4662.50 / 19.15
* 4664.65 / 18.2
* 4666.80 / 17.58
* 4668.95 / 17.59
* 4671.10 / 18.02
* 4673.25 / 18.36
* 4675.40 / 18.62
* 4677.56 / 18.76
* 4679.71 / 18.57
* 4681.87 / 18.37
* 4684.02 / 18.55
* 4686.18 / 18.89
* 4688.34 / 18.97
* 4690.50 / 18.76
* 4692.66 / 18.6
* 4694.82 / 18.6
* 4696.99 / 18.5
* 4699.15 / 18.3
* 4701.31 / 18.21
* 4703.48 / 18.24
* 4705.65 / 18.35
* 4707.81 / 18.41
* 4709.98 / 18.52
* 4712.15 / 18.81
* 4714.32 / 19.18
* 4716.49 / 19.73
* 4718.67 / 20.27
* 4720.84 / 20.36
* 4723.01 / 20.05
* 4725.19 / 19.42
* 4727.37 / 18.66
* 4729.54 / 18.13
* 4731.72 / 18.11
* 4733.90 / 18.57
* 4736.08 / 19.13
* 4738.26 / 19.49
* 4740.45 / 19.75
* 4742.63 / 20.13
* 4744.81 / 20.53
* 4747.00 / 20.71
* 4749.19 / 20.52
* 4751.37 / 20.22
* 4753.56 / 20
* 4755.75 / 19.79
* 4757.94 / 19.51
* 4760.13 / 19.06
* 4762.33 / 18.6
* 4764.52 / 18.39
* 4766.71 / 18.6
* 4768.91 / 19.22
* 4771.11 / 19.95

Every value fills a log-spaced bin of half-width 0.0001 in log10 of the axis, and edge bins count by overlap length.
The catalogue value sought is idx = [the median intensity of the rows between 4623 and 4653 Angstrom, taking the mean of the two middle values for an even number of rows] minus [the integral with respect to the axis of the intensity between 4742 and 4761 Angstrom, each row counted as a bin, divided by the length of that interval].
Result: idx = -1.2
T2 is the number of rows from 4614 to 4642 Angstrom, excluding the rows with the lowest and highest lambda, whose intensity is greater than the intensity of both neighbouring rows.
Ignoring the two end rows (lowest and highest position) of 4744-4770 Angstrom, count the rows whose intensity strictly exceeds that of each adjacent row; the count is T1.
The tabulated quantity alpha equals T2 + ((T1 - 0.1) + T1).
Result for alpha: 2.9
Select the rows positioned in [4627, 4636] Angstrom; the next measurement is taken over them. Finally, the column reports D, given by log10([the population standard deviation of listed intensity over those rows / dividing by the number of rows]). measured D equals -0.39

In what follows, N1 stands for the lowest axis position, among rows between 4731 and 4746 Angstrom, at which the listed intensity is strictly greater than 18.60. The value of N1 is 4736.08 Angstrom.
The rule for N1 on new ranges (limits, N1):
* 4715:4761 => 4716.49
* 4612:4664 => 4613.38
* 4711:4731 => 4712.15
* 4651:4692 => 4651.78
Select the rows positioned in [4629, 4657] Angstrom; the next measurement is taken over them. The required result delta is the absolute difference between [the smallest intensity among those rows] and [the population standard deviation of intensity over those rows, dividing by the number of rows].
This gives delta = 18.1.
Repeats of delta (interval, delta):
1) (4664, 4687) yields 17.2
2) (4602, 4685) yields 16.7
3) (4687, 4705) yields 18.0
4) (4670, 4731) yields 17.4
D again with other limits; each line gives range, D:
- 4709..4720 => -0.20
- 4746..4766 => -0.11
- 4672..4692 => -0.70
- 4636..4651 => -0.84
